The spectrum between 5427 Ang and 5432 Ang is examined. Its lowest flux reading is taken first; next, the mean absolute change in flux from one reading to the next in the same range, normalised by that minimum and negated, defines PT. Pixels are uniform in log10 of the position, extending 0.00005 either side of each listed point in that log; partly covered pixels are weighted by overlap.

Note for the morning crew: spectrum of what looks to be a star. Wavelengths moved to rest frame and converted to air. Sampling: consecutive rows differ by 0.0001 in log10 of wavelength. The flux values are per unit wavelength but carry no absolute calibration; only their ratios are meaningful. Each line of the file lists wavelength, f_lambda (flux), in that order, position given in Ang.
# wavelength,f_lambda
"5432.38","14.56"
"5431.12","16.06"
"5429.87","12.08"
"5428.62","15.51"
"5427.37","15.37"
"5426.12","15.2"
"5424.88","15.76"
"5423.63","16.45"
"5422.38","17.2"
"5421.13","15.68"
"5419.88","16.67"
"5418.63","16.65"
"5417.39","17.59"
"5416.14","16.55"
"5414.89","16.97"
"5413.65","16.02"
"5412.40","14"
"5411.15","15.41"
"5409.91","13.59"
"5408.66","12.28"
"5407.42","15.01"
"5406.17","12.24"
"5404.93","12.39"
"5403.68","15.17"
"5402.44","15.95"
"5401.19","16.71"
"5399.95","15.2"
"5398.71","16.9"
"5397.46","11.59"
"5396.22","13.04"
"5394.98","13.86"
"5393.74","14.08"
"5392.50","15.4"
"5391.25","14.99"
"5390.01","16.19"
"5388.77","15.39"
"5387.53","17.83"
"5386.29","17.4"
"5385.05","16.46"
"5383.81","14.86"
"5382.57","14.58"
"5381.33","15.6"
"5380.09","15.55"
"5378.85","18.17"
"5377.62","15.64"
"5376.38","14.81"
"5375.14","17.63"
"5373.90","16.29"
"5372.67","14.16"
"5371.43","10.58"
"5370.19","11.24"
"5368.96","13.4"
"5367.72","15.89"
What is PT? -0.21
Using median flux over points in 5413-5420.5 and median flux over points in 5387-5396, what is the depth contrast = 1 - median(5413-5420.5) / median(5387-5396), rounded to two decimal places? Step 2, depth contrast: -0.08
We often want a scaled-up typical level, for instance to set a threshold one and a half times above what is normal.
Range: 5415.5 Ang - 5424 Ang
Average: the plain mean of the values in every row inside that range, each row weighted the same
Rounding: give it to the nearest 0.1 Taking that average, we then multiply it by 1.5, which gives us 25.0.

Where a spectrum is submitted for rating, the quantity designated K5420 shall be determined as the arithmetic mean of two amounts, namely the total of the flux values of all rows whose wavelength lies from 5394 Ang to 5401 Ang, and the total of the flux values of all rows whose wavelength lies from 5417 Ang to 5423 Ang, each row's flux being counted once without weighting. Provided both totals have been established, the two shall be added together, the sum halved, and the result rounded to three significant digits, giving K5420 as 77.2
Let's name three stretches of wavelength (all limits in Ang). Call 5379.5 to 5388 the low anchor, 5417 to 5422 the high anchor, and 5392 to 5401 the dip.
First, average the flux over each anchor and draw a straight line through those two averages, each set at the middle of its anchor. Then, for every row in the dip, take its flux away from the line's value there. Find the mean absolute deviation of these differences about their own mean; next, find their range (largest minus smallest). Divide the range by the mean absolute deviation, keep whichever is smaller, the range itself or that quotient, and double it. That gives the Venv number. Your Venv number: 8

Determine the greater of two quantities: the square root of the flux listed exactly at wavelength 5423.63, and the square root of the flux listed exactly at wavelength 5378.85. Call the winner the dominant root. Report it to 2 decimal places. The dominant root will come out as 4.26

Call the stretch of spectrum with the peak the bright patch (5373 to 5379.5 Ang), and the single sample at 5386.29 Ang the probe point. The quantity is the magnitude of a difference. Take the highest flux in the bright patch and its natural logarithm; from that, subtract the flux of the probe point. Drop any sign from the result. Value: 14.5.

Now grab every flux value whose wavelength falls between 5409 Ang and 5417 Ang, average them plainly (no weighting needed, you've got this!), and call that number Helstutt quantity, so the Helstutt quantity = 15.4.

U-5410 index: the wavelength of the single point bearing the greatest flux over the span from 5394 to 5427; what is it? 5417.39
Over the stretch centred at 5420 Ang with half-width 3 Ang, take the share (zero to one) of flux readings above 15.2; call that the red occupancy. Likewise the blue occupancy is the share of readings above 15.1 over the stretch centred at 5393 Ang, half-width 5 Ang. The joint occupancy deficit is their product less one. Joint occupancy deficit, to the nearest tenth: -0.6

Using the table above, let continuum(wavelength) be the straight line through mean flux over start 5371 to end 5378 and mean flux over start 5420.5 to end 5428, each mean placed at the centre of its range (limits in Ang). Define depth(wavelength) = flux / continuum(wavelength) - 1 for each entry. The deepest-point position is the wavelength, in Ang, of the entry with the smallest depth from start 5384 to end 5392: 5391.25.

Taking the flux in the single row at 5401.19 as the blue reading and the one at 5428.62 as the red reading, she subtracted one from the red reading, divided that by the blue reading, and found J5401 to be 0.87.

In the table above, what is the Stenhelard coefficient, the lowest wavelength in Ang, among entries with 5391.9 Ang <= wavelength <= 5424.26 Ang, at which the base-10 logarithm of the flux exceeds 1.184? 5392.50 Ang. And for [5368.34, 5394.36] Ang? 5373.90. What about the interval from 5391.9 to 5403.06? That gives 5392.50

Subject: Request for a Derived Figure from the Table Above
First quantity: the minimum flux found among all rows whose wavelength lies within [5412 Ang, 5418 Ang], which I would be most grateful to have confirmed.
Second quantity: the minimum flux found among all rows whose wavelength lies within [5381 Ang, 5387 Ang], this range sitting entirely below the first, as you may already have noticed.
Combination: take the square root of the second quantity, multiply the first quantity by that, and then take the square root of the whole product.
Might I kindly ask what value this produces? 7.31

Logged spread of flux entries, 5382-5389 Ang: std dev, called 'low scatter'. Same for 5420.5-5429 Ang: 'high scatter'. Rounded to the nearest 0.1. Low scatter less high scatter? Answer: 0.6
